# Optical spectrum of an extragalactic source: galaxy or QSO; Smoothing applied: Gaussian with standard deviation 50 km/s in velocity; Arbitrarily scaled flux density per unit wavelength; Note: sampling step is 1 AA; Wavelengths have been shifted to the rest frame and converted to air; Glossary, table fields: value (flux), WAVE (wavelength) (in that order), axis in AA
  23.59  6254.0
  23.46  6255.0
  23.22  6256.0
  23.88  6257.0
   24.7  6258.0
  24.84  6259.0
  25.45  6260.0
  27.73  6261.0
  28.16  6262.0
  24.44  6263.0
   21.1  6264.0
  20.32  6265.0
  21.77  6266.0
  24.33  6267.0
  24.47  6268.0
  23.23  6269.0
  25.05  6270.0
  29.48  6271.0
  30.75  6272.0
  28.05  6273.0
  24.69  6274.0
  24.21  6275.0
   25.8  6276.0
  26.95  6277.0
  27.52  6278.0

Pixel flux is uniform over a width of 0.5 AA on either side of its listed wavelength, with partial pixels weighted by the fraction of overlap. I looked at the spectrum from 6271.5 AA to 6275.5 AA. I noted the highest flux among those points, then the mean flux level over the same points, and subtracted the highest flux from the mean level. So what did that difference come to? -3.8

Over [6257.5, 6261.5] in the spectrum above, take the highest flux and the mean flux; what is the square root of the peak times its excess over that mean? 7.5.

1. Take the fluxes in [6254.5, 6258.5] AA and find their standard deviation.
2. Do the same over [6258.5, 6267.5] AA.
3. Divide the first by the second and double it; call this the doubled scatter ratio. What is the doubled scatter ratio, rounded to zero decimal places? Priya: 0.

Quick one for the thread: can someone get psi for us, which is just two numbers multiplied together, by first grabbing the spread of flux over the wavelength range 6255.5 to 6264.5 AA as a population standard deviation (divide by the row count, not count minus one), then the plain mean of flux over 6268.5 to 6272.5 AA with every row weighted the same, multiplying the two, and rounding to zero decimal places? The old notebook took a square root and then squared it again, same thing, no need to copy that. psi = 55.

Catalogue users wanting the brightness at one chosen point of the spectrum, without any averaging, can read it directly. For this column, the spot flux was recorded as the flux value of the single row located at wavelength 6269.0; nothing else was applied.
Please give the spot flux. 23.23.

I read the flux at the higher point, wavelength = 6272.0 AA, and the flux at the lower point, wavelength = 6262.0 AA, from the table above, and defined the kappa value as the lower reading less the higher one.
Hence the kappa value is -3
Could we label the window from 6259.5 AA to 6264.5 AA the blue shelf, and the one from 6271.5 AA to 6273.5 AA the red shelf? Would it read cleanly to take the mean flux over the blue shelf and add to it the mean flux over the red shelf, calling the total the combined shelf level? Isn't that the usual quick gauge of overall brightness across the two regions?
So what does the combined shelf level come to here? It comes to 54.8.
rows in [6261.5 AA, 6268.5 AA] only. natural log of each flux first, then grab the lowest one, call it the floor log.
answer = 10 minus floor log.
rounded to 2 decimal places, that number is 6.99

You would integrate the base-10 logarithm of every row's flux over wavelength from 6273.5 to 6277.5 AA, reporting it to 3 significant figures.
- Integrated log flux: 5.62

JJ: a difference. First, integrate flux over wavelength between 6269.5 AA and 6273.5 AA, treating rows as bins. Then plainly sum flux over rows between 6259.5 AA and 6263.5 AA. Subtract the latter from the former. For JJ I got 8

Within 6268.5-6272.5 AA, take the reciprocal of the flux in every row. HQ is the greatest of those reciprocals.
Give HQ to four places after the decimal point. 0.0430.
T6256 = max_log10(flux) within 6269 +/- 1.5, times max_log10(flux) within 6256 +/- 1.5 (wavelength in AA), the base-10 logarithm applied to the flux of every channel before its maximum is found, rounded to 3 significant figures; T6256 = 1.93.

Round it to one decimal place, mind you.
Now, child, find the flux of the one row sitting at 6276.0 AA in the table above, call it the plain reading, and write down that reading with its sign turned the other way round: -25.8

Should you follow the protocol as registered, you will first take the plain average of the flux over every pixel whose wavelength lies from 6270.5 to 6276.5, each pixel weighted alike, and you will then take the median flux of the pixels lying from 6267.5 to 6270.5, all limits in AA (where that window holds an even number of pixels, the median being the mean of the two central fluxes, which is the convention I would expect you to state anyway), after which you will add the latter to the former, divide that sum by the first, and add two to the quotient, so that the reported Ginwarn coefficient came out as 3.90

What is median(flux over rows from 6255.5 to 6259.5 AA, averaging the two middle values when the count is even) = 24.3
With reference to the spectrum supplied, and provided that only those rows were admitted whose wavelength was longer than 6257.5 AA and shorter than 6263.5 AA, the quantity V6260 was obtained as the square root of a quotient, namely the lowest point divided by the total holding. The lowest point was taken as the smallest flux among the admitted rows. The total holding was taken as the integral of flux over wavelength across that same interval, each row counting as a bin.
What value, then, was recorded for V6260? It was 0.397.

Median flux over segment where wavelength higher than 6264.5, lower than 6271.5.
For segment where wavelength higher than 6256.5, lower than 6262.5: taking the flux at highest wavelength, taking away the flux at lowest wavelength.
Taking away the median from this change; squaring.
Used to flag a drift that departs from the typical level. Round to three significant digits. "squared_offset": 402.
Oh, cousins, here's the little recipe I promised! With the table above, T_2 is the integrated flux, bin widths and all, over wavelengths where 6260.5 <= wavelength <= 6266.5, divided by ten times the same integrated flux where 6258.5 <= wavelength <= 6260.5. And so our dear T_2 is 0.285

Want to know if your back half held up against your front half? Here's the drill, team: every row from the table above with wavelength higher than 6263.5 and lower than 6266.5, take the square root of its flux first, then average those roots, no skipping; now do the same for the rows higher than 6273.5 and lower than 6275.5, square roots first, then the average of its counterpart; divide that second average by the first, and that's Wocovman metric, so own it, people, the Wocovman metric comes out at 1.08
